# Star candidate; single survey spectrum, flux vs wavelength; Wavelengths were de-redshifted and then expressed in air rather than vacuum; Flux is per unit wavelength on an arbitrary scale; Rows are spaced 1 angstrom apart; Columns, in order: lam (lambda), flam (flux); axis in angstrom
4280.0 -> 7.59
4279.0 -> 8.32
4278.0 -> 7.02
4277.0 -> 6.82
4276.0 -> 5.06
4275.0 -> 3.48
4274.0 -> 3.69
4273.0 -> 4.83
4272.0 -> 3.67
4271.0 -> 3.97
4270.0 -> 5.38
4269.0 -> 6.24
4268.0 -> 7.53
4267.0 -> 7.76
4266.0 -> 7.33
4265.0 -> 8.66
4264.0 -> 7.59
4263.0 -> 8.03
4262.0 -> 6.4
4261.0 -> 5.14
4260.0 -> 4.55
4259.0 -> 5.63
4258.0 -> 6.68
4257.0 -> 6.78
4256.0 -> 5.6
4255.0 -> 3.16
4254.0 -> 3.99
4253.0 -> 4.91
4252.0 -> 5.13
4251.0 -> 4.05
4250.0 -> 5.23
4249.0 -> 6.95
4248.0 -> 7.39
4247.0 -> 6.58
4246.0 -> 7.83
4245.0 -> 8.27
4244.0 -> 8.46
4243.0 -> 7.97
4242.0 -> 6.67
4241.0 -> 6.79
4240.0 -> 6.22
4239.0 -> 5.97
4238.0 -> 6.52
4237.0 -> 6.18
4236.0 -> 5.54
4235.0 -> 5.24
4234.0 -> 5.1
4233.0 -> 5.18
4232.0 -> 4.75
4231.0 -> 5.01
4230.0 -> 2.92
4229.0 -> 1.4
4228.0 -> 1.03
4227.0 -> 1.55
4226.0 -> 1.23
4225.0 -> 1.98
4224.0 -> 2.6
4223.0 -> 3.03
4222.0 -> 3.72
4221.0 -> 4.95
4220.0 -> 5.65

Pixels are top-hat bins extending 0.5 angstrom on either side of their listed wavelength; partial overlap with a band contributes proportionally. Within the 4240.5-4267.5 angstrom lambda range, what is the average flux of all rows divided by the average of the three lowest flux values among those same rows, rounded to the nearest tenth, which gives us 1.7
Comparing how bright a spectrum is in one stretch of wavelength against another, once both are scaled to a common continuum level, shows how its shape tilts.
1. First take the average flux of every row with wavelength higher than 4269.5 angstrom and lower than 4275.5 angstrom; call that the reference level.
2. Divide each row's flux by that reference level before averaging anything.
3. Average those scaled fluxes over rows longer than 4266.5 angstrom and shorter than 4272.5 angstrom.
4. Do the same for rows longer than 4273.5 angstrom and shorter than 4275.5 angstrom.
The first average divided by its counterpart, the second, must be 1.61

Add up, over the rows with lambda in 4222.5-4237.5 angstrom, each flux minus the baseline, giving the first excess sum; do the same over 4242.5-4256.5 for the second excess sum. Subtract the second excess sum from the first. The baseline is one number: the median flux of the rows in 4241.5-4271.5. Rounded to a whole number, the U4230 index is -39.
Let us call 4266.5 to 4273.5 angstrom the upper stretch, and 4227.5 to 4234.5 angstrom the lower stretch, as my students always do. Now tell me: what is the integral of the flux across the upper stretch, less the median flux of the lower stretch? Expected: 35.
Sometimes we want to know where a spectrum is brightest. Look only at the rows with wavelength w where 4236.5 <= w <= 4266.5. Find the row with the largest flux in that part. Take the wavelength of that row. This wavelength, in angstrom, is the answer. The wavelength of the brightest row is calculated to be 4265.0 angstrom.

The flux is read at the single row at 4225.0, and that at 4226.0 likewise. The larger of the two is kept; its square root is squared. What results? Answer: 2.0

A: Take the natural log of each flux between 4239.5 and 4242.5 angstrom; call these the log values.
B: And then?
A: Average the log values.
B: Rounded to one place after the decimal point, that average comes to 1.9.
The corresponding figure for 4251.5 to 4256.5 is 1.5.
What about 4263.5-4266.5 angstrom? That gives 2.1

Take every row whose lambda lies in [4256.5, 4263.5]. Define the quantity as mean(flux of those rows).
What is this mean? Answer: 6.2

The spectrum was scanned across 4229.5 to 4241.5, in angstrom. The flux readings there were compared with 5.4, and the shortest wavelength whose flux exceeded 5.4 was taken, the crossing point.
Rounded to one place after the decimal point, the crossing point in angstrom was 4236.0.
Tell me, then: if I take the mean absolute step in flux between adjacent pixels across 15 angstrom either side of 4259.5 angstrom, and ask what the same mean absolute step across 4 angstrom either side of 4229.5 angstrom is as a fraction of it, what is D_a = 0.82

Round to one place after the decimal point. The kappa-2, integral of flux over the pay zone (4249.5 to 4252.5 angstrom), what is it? 14.4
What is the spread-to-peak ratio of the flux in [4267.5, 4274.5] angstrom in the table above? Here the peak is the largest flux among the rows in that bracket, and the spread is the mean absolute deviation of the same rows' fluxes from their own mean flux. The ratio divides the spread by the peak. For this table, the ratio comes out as 0.15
